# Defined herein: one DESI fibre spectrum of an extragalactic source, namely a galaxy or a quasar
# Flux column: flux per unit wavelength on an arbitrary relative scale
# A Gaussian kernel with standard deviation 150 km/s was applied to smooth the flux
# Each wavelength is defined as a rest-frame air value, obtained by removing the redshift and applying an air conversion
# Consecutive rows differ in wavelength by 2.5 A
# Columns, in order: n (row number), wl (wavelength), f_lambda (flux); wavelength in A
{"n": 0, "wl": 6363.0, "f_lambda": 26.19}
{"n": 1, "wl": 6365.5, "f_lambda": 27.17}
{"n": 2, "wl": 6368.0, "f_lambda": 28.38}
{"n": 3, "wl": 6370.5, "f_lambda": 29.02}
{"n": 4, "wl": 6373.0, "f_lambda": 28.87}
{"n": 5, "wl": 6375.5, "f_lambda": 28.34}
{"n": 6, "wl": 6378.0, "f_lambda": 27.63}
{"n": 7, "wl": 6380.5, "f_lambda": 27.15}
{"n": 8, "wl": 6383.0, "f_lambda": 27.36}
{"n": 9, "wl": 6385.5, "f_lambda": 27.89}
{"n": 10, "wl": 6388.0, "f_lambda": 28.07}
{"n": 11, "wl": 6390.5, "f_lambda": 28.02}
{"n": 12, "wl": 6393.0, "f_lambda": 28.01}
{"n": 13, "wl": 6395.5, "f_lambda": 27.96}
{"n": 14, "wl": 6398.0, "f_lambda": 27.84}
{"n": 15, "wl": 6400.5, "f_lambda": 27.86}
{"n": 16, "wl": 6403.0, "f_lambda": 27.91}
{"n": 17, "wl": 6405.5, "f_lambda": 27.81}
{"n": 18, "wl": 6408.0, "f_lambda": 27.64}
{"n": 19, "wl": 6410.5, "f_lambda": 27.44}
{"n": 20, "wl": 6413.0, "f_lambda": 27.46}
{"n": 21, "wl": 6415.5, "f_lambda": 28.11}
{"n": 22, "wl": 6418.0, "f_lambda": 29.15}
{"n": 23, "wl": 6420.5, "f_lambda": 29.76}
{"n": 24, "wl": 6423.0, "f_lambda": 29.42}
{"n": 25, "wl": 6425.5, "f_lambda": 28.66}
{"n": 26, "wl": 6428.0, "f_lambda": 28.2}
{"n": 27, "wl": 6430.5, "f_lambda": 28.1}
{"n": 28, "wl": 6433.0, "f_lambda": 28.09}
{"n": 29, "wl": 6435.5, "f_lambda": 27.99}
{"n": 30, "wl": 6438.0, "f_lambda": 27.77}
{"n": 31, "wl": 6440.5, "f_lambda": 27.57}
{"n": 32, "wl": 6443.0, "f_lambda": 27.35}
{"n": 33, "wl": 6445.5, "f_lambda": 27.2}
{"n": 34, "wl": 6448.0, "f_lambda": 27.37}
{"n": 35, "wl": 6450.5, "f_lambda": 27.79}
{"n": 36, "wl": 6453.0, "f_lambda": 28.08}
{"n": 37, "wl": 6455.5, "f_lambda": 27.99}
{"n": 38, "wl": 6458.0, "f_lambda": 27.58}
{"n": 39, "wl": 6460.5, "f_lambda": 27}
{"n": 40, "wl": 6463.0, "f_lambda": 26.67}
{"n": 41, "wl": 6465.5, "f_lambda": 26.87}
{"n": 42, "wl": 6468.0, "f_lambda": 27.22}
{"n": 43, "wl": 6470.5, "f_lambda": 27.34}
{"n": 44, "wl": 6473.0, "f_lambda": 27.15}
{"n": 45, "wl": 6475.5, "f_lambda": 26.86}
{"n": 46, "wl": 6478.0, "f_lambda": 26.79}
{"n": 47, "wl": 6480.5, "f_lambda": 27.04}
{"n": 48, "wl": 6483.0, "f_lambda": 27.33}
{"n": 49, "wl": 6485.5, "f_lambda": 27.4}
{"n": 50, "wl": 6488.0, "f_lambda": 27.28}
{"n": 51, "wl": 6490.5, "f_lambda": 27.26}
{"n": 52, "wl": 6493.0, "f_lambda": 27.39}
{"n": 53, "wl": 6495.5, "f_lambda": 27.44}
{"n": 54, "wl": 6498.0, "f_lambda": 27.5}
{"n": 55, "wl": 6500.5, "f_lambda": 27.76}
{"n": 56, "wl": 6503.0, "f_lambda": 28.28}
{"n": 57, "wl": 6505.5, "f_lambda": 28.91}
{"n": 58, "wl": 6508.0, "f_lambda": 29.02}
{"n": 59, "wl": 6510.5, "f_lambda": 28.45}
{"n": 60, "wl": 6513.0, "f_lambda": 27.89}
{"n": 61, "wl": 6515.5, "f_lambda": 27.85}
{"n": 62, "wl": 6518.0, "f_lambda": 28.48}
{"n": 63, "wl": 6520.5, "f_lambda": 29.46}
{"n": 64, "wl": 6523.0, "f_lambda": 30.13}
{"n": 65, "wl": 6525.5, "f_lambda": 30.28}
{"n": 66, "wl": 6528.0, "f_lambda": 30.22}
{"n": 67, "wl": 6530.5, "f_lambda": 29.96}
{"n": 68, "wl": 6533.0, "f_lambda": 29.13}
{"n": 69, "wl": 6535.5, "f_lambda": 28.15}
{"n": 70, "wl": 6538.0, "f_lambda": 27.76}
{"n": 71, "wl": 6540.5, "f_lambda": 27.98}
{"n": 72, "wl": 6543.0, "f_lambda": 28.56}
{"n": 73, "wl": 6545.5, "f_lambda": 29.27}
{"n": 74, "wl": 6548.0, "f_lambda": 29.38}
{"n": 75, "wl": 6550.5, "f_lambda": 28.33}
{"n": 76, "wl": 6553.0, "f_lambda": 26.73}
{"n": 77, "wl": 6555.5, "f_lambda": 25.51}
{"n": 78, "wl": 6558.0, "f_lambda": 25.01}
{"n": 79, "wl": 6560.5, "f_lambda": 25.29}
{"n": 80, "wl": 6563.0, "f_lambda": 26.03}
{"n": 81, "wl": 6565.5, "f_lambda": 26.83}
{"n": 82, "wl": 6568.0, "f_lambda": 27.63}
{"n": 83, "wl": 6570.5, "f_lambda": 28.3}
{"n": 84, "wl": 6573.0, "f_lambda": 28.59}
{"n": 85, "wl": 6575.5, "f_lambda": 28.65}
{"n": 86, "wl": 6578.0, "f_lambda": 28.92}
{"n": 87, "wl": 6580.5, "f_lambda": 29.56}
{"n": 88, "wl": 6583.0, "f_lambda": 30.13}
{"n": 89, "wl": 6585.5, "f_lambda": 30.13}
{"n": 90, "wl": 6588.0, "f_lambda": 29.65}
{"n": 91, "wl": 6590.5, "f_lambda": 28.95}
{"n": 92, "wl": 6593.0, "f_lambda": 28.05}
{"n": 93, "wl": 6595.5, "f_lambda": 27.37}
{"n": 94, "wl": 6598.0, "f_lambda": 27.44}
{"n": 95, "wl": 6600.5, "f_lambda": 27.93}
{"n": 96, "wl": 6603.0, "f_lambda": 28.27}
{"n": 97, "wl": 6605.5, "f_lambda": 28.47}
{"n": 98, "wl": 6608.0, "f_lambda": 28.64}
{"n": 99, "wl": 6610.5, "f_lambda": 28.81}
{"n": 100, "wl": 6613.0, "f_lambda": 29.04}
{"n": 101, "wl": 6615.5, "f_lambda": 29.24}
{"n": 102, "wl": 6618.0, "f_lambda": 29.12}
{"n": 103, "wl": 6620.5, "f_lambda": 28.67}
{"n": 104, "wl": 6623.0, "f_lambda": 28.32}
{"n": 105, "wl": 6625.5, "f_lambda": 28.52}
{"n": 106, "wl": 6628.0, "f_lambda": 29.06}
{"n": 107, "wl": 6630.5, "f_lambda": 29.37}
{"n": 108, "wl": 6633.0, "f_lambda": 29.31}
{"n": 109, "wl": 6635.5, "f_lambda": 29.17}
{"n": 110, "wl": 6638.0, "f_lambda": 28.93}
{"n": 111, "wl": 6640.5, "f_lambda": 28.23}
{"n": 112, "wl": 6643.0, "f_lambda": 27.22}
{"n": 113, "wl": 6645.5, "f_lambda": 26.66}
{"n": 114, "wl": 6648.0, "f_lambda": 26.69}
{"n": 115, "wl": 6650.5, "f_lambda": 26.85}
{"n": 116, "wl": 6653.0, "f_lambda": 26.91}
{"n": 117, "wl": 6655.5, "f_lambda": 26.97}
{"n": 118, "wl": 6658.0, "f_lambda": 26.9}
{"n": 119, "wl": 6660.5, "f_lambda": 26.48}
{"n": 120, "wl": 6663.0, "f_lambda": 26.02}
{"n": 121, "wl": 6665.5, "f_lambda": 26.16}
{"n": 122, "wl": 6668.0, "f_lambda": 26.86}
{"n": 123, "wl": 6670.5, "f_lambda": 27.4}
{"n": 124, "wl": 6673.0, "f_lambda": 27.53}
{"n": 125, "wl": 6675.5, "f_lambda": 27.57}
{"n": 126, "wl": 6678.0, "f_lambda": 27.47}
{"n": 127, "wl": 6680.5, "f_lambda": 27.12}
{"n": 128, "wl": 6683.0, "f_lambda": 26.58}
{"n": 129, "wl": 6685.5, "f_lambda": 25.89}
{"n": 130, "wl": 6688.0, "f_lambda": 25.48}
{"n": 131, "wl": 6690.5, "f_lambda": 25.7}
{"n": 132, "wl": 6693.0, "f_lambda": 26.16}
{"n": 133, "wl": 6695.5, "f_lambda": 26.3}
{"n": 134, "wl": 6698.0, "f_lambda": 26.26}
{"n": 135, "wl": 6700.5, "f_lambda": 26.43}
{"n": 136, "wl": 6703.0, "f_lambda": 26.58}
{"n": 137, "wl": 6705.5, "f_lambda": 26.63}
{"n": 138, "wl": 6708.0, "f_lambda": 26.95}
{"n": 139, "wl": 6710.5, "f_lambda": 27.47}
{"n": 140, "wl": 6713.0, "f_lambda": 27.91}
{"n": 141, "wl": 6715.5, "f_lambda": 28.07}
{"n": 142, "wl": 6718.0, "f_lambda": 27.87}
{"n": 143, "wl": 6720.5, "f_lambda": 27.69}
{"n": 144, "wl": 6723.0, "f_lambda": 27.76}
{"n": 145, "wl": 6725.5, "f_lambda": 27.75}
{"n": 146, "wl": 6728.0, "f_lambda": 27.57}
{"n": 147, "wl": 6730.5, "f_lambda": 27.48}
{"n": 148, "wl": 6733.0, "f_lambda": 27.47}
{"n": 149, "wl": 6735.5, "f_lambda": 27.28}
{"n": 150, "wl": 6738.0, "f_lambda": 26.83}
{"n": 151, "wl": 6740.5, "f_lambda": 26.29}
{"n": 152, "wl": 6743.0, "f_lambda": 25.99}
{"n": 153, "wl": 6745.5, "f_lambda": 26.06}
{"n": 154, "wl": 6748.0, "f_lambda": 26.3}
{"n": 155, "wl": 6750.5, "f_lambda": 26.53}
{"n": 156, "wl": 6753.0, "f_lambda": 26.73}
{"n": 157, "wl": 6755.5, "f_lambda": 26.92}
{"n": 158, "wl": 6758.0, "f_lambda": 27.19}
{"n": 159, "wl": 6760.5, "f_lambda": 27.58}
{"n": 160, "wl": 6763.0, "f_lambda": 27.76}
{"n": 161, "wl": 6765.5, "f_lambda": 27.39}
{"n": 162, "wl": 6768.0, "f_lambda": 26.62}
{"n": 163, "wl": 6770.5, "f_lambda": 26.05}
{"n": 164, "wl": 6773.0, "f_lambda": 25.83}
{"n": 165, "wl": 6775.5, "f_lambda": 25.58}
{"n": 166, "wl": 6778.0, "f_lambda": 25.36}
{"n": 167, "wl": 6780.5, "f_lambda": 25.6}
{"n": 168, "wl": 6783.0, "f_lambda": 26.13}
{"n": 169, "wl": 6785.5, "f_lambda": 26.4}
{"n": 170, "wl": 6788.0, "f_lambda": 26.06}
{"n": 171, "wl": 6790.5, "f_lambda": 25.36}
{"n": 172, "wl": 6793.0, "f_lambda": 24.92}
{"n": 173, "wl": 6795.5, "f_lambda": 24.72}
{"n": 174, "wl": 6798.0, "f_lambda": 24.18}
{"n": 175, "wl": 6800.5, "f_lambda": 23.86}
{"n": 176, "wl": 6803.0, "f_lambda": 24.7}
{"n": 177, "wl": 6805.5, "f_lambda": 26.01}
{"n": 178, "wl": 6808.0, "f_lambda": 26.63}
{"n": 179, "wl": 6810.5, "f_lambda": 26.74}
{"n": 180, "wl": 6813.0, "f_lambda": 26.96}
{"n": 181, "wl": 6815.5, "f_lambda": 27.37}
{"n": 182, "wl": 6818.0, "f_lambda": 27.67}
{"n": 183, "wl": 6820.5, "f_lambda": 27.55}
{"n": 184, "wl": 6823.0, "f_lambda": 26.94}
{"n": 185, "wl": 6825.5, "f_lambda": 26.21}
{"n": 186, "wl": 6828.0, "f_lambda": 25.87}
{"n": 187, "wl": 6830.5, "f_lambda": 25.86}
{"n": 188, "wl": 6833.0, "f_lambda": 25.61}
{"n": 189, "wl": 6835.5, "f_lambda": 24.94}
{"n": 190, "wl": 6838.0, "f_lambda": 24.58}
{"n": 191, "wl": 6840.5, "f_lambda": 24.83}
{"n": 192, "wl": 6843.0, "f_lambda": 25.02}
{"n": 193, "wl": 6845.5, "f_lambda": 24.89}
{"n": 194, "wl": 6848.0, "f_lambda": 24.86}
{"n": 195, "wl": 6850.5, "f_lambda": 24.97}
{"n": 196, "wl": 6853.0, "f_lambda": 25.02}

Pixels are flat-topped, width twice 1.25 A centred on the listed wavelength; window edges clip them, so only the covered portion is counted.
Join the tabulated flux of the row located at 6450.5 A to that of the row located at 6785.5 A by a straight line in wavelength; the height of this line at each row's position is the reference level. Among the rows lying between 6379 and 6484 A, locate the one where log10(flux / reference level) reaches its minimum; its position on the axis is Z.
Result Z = 6463.0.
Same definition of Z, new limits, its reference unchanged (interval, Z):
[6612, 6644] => 6643.0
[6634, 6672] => 6663.0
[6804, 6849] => 6838.0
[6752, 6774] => 6773.0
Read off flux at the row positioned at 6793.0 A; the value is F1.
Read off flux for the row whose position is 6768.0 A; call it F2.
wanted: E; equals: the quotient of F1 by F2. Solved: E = 0.94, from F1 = 24.92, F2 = 26.62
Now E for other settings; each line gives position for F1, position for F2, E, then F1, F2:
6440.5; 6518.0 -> 0.97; 27.57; 28.48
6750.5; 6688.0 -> 1.04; 26.53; 25.48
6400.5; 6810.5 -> 1.04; 27.86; 26.74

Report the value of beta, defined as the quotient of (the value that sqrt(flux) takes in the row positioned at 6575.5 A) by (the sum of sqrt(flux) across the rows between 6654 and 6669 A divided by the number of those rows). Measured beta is 1.04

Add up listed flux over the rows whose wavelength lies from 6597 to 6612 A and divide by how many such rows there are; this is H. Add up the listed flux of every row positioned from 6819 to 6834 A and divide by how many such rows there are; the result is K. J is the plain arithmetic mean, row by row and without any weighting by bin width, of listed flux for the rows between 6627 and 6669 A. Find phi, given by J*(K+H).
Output 1502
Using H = 28.3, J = 27.5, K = 26.3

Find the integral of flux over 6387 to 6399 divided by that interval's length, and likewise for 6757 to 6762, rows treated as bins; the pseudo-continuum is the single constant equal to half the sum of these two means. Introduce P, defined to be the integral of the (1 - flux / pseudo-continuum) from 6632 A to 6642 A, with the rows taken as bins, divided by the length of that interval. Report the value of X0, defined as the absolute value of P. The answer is 0.042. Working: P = -0.042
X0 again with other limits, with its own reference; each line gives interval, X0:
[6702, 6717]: 0.015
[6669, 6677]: 0.008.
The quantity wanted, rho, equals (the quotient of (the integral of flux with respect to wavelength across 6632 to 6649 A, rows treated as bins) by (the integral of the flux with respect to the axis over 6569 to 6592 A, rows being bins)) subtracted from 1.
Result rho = 0.3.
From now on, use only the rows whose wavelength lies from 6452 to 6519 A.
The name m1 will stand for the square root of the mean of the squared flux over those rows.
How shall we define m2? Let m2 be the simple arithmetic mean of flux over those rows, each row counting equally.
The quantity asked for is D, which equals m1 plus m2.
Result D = 55.2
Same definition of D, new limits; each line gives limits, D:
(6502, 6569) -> 56.4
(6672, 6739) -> 54.1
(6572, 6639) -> 57.7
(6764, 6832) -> 52.1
